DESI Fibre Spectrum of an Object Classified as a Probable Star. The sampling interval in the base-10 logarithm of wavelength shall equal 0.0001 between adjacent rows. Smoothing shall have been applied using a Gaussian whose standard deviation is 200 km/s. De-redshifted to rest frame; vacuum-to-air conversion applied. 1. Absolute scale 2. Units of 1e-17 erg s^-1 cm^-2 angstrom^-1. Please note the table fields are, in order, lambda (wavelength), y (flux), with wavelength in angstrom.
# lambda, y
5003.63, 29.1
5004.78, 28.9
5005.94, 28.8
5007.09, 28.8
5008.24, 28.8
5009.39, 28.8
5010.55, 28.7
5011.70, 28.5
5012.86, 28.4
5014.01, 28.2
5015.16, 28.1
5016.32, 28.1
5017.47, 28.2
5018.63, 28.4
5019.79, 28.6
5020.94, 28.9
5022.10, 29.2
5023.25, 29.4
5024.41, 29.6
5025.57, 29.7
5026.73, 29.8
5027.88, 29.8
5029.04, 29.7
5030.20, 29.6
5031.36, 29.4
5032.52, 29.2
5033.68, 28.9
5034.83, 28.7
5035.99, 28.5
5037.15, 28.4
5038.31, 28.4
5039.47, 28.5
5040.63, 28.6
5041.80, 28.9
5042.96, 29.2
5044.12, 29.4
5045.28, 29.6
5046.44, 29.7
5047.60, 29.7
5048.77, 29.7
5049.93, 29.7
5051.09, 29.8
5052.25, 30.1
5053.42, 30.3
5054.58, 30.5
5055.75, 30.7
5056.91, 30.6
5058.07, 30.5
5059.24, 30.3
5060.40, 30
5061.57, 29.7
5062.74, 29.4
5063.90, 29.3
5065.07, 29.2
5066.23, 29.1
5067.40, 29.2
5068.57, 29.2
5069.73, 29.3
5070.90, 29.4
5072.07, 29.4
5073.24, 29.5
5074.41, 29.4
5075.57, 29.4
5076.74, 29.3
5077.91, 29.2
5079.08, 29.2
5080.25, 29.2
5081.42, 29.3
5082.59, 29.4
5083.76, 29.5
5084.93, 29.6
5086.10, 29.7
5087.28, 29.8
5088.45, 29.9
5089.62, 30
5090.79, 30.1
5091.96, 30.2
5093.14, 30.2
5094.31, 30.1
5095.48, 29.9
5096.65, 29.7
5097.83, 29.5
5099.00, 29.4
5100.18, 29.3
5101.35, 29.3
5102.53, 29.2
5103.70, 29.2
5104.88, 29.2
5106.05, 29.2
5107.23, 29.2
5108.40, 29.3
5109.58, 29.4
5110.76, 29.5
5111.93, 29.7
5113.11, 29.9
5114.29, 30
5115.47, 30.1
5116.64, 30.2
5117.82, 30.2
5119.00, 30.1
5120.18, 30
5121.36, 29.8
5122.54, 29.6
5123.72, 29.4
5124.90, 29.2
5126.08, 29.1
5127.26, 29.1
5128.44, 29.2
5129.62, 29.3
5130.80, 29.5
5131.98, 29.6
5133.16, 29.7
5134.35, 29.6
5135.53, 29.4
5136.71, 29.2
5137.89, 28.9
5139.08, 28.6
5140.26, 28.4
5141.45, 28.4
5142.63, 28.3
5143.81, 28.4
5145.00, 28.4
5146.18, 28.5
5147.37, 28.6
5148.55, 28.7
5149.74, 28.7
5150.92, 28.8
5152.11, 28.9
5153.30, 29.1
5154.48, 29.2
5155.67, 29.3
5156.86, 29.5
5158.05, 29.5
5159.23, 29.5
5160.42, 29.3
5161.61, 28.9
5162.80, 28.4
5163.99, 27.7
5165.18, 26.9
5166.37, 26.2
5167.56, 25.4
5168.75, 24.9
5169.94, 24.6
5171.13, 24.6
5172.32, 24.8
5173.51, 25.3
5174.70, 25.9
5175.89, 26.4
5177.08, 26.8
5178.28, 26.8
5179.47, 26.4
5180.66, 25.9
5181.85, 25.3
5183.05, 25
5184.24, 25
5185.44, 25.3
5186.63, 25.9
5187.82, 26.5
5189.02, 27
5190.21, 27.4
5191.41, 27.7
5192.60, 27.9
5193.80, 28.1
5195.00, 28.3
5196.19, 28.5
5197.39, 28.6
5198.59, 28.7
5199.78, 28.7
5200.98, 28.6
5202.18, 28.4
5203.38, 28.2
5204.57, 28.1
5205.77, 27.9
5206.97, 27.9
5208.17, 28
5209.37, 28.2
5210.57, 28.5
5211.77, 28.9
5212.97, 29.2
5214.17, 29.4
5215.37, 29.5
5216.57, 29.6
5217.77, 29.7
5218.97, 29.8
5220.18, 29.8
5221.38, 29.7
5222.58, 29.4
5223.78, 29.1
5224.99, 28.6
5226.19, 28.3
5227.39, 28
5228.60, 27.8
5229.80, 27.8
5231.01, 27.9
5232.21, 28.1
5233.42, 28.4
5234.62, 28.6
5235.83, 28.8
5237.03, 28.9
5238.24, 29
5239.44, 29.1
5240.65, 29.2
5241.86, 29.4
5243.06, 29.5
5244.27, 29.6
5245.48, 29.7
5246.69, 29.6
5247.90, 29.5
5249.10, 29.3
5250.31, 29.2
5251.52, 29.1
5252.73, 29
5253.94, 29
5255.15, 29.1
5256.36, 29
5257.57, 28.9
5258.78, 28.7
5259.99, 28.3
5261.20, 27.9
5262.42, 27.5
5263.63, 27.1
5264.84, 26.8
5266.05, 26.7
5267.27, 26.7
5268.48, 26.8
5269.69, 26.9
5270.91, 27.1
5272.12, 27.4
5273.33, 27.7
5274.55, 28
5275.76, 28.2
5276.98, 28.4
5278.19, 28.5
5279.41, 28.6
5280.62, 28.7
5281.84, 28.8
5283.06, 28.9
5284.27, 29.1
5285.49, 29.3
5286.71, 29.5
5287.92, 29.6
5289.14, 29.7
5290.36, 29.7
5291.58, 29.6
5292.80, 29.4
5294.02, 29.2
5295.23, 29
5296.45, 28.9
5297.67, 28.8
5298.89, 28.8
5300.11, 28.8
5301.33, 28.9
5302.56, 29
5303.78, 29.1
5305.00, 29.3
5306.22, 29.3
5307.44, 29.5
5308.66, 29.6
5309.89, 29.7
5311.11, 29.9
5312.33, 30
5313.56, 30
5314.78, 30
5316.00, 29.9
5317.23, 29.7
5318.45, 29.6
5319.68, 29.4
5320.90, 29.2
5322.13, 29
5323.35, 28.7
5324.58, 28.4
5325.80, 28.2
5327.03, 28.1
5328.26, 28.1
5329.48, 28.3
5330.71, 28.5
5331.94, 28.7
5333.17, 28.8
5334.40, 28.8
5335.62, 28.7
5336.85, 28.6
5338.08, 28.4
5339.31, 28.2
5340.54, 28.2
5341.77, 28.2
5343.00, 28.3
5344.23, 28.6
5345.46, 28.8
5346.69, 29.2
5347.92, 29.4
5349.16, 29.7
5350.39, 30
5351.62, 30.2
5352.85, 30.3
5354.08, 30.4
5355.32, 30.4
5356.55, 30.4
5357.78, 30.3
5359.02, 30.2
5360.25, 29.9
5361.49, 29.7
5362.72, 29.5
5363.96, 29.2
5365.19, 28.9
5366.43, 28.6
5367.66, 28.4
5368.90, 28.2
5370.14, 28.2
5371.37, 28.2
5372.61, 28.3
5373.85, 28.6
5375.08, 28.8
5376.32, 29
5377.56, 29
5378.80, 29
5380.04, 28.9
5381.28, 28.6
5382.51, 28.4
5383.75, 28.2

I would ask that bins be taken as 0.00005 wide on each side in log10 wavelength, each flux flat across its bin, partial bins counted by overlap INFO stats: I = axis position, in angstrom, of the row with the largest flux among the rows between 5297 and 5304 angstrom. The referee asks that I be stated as 5303.78 angstrom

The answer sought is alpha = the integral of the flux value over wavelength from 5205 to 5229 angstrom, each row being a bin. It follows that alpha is 693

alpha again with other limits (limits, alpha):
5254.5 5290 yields 1002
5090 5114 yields 710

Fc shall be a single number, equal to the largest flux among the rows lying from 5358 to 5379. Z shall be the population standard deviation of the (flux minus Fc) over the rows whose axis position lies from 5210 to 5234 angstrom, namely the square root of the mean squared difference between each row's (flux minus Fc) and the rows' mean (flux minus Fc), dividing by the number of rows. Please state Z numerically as 0.71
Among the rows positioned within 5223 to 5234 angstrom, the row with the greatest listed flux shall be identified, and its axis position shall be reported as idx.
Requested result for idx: 5223.78 angstrom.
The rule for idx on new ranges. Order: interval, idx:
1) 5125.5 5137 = 5133.16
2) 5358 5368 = 5359.02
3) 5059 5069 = 5059.24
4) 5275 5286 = 5285.49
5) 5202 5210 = 5202.18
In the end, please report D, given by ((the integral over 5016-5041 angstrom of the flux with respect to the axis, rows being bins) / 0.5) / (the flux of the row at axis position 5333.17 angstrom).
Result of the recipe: 50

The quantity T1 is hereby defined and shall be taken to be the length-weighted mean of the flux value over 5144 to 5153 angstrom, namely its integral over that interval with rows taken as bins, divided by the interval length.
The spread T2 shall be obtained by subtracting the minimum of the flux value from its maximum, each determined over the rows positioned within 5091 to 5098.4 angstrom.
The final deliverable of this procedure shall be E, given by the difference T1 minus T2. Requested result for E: 27.9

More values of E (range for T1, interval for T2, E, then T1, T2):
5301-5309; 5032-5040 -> 28.4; 29.2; 0.8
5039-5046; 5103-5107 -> 29.0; 29.0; 0.0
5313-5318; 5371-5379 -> 29.1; 29.9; 0.8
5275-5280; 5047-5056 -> 27.4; 28.4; 1.0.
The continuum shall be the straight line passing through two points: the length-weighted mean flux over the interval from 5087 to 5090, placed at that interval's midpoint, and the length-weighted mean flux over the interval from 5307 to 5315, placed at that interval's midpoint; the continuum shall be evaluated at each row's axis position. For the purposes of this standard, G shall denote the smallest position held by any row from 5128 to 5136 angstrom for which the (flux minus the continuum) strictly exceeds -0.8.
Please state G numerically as 5128.44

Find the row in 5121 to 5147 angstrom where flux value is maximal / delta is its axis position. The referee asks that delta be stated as 5121.36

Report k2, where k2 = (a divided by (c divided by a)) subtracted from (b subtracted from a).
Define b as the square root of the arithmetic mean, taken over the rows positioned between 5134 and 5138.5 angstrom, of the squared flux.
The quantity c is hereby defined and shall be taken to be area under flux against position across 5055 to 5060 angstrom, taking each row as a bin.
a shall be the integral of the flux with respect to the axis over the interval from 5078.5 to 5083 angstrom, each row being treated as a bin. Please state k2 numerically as -11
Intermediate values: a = 132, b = 29.28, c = 153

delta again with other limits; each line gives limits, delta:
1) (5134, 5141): 5134.35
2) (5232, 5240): 5239.44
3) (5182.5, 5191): 5190.21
